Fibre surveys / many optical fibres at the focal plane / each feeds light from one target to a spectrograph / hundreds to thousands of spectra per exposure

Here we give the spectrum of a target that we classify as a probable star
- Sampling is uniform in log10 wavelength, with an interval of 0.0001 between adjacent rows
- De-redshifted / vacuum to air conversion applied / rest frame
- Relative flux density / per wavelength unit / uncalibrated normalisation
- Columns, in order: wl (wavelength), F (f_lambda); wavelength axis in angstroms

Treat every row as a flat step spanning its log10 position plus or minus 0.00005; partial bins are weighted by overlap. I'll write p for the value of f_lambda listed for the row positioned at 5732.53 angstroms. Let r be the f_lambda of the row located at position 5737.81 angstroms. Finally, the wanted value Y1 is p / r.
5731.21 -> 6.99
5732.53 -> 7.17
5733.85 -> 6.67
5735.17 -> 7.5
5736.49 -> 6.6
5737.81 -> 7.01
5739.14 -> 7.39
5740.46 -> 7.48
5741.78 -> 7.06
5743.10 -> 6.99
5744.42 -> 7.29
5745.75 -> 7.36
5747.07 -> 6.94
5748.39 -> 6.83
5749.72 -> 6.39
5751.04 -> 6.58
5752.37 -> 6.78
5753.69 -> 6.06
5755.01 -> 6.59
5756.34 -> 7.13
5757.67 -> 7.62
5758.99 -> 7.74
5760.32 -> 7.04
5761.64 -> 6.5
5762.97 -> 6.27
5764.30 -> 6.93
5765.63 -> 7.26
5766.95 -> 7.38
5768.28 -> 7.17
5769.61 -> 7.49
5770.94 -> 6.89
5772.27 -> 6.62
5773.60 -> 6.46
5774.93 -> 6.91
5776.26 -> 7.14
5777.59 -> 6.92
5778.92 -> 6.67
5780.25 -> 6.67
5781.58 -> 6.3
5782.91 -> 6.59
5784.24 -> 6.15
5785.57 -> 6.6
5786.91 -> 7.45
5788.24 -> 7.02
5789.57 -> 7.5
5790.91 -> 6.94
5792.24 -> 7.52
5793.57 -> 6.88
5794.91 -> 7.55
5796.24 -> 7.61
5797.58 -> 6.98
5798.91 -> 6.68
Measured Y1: 1.02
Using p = 7.17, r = 7.01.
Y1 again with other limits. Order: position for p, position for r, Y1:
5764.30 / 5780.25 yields 1.04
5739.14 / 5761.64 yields 1.14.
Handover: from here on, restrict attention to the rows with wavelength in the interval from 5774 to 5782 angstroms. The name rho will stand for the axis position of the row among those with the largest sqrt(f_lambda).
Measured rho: 5776.26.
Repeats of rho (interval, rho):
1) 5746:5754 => 5747.07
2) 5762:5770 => 5769.61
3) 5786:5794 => 5792.24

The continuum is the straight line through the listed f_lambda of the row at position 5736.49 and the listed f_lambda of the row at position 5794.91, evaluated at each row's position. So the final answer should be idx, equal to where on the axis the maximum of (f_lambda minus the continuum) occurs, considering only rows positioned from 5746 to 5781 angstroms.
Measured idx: 5758.99 angstroms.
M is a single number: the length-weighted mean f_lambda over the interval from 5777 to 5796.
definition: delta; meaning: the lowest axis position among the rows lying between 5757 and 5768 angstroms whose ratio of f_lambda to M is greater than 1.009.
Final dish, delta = 5757.67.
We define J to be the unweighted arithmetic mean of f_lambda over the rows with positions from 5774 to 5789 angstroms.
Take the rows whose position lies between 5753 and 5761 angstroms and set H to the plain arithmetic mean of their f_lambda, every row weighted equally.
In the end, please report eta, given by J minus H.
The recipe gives -0.26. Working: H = 7.03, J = 6.77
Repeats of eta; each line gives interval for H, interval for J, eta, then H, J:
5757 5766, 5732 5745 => 0.06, 7.05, 7.12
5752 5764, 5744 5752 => 0.04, 6.86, 6.90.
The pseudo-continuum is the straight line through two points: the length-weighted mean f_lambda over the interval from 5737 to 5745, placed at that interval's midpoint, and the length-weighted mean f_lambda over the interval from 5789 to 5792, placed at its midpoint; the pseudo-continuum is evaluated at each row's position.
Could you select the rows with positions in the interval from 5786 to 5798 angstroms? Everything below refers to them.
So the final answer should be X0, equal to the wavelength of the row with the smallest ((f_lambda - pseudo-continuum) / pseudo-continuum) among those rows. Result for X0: 5793.57 angstroms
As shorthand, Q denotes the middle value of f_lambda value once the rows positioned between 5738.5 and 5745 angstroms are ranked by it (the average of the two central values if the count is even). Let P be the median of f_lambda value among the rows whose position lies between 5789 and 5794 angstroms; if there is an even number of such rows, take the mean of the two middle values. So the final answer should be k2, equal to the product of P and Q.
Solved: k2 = 52.6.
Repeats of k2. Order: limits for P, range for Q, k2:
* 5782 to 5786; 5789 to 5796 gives 49.4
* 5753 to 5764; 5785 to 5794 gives 47.8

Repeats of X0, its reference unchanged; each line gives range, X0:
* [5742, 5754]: 5753.69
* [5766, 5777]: 5773.60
